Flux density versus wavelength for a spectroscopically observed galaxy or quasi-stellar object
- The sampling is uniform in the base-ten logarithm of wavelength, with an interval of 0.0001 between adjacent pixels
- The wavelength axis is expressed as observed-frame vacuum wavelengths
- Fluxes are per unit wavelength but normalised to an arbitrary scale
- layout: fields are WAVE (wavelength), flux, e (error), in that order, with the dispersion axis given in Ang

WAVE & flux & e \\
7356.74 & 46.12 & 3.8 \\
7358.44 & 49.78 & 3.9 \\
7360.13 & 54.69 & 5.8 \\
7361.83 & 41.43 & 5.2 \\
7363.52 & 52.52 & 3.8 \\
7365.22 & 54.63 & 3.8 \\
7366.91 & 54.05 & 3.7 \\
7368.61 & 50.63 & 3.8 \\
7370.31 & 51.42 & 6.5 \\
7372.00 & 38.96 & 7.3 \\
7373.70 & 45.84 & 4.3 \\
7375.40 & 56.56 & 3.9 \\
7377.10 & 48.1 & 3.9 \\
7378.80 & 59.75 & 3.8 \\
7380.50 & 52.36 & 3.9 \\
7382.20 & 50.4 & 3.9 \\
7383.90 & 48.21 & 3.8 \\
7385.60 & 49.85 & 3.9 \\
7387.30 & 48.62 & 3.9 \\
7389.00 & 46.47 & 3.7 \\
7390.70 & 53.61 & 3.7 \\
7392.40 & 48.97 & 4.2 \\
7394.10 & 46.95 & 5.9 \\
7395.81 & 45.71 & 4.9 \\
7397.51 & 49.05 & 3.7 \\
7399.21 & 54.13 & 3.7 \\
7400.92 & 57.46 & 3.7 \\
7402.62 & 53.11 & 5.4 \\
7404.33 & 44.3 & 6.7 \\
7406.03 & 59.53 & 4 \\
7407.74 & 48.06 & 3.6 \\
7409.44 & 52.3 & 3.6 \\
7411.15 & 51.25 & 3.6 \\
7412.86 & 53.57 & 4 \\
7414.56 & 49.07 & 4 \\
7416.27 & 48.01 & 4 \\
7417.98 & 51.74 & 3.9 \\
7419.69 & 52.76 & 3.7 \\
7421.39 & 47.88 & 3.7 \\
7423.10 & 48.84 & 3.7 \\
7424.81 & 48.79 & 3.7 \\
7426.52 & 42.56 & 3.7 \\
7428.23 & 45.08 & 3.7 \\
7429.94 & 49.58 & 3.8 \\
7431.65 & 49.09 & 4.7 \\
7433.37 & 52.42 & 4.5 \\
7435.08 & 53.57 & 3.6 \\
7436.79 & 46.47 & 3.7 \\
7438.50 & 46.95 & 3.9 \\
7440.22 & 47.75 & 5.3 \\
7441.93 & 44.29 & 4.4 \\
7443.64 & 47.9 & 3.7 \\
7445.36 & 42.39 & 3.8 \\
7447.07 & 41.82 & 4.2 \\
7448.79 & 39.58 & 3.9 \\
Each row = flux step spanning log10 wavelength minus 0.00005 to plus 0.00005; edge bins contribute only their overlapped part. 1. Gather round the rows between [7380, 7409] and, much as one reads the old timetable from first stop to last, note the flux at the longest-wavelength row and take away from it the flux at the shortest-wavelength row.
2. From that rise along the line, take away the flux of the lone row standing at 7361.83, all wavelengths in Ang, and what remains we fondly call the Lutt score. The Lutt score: -46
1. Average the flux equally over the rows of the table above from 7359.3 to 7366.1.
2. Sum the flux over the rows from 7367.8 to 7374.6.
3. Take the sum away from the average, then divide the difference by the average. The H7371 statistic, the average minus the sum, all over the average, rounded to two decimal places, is -2.68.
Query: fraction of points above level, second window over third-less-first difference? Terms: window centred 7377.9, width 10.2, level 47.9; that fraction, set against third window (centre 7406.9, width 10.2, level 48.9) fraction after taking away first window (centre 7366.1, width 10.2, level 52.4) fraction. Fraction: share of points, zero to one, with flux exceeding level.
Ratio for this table 5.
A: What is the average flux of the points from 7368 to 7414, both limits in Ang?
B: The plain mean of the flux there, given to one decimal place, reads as 50.6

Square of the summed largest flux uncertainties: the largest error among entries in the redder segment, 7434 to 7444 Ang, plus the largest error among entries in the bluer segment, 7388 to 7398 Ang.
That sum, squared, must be 125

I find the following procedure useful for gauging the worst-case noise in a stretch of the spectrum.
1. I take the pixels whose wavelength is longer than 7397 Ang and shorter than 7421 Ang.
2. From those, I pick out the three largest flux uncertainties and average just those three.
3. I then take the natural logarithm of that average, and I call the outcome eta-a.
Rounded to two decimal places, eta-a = 1.68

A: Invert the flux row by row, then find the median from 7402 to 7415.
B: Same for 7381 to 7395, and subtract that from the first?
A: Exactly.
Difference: -0.0012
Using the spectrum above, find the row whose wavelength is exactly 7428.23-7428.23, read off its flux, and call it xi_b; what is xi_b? 45.08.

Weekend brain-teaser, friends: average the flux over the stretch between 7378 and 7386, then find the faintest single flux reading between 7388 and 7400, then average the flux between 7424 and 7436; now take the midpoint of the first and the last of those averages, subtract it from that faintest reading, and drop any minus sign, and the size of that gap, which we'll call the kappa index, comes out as 4.7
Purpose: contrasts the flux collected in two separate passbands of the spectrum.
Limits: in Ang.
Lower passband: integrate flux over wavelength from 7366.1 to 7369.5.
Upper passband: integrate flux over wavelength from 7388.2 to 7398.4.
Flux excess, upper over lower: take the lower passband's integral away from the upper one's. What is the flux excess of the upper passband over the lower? 317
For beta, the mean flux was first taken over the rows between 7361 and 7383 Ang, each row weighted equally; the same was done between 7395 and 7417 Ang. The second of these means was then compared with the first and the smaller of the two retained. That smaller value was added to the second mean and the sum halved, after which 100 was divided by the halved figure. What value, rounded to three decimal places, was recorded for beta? 1.966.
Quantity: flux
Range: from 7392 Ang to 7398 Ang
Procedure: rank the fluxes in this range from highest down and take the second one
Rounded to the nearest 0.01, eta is 48.97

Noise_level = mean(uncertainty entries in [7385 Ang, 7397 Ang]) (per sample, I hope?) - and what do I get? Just 4.31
